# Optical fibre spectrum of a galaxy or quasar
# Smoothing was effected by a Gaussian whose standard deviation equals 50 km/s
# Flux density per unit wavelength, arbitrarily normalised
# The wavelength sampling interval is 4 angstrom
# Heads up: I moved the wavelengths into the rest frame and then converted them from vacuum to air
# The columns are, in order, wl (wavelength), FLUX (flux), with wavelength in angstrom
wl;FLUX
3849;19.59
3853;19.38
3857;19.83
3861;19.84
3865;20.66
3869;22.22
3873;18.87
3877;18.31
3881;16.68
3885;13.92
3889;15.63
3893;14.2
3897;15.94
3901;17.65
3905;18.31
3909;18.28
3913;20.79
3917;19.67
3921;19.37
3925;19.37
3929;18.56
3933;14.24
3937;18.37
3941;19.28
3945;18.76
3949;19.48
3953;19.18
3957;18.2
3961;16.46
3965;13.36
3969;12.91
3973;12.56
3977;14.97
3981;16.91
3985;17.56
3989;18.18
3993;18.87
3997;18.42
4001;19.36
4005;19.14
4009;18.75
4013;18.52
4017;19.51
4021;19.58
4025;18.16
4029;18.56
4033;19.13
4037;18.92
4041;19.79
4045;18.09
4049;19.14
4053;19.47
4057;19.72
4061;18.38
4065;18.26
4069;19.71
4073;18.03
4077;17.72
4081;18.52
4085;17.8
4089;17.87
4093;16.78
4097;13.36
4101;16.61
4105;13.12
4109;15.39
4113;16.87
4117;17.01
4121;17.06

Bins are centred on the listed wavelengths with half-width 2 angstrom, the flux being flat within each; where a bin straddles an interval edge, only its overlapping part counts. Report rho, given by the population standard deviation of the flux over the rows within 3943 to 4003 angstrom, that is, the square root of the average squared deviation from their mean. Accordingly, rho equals 2.3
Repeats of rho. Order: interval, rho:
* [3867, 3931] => 2.2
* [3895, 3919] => 1.5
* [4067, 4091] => 0.7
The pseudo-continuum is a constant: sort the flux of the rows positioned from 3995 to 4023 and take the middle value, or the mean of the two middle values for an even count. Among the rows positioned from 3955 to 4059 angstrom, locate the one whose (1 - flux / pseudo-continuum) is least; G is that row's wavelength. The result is 4041 angstrom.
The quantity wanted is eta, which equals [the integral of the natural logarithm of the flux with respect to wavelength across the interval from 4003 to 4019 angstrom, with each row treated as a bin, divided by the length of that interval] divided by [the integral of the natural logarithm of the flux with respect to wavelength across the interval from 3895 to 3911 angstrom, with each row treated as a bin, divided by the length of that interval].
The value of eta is 1.03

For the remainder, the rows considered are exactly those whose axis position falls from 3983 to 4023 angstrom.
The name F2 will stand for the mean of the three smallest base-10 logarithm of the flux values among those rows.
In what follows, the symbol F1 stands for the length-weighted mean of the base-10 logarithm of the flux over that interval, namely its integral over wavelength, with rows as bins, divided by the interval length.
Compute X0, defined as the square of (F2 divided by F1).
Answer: 0.973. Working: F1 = 1.27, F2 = 1.26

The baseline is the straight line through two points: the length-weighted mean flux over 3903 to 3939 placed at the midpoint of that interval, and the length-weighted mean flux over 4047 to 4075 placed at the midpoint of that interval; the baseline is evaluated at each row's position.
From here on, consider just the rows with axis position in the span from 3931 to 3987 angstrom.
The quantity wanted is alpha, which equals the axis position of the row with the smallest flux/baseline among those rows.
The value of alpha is 3973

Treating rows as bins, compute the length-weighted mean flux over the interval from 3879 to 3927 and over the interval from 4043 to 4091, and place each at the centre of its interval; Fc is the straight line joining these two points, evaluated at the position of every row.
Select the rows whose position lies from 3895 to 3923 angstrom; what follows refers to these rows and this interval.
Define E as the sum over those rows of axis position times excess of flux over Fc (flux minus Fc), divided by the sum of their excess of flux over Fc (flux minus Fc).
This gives 3917.8 angstrom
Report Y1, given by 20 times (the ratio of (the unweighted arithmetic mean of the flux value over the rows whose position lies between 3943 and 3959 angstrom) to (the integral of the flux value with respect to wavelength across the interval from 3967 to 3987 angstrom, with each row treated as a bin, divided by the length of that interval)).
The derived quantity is 25.2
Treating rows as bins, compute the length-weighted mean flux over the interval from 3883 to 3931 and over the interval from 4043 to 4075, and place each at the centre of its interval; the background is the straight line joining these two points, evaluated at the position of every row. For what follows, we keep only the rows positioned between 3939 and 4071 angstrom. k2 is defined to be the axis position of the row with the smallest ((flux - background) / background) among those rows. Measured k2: 3973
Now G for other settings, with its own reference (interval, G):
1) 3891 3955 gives 3913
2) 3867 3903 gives 3869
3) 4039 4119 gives 4041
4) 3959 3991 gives 3989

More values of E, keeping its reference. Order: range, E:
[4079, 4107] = 4098.6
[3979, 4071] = 4033.4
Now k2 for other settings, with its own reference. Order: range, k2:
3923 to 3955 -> 3933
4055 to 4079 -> 4077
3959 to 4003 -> 3973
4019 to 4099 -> 4097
